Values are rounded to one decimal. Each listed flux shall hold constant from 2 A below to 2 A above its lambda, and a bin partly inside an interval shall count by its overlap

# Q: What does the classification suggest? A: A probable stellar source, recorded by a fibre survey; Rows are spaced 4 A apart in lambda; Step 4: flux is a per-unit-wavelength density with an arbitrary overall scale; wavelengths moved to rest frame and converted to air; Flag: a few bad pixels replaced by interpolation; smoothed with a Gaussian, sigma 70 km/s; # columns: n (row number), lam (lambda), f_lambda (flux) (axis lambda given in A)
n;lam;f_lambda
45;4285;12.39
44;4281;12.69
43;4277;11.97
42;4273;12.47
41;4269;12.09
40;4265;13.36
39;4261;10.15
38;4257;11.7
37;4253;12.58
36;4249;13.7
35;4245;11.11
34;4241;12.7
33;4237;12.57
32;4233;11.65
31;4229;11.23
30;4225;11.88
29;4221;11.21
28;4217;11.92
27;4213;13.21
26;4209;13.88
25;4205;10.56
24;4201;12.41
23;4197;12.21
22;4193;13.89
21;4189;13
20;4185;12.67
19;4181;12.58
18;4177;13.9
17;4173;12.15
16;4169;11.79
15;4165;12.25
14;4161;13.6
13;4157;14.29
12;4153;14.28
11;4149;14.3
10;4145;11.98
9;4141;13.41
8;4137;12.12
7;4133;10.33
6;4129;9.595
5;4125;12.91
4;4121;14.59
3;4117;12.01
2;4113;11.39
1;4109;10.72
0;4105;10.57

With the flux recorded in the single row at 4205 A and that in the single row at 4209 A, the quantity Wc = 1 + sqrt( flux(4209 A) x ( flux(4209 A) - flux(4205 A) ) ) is 7.8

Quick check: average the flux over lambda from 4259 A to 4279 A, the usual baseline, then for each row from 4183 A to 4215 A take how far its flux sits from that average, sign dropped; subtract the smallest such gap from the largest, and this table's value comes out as 1.68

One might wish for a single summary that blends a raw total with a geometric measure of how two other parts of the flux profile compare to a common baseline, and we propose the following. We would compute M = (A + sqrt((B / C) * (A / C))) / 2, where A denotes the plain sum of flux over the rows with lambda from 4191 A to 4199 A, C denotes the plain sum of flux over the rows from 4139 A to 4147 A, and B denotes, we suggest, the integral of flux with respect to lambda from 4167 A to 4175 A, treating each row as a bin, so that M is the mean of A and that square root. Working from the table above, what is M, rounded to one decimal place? 14.0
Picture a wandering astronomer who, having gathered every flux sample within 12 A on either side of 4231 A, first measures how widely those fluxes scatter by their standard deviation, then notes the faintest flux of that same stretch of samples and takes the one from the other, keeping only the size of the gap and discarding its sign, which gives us 10.6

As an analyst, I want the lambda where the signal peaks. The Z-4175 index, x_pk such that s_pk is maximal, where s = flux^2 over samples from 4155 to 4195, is 4157 A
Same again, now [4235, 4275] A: 4249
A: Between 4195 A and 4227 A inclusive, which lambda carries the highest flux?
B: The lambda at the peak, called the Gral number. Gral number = 4209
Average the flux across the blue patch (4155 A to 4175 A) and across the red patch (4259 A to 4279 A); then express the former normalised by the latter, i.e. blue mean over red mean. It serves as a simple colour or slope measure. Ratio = 1.07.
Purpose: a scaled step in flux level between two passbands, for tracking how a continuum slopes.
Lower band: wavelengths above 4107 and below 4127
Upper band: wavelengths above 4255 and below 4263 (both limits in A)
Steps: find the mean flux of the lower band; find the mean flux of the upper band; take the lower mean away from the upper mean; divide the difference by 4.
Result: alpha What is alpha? -0.35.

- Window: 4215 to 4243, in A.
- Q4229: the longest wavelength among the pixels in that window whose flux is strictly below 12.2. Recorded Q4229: 4233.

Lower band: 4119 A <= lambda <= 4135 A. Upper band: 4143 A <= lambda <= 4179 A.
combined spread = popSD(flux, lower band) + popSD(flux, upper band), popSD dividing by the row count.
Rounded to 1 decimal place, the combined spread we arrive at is 3.0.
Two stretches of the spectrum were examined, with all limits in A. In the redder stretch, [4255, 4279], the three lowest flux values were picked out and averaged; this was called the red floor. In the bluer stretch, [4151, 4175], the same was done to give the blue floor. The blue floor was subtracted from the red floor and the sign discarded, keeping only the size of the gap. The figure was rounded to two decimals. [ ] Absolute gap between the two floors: 0.79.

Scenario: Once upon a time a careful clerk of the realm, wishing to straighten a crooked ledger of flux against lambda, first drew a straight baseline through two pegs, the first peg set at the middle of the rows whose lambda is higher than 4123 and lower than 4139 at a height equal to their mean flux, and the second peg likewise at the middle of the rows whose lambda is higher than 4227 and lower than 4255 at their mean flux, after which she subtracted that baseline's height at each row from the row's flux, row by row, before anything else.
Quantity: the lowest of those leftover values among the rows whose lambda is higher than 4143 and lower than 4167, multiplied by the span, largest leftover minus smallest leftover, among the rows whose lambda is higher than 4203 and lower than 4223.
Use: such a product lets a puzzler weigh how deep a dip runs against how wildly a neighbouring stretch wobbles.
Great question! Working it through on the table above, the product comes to 2.0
